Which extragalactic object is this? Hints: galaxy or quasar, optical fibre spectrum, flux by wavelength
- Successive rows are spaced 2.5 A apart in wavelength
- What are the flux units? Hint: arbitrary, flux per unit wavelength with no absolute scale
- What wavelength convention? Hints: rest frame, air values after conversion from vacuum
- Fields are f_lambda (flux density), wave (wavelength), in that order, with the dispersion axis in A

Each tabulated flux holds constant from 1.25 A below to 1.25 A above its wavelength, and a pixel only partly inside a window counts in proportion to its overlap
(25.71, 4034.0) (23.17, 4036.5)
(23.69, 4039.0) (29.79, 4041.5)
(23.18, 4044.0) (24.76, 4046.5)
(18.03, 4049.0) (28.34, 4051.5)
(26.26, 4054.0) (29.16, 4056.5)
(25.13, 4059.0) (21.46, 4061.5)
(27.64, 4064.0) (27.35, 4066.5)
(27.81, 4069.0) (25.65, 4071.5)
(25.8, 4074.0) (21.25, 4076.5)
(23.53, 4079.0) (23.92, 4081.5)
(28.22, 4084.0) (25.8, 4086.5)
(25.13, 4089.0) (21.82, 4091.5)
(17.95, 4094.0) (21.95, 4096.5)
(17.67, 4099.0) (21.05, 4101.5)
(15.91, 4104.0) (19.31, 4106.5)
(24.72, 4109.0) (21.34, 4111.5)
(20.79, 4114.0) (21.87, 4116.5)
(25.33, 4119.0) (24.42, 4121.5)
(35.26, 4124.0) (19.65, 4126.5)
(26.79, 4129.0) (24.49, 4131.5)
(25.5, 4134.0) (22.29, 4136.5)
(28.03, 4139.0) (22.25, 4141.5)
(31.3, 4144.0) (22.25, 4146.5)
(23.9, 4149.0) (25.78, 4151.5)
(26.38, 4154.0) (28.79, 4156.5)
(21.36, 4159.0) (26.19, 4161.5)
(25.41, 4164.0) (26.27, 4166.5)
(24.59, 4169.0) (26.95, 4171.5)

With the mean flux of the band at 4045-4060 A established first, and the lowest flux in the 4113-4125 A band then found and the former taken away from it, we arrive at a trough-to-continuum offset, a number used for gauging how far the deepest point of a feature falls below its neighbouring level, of -4.5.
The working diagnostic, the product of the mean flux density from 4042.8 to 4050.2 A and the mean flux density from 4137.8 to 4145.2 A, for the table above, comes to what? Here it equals 598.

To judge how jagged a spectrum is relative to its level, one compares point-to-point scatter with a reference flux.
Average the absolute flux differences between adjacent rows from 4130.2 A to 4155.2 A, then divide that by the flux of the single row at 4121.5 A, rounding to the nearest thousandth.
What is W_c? 0.173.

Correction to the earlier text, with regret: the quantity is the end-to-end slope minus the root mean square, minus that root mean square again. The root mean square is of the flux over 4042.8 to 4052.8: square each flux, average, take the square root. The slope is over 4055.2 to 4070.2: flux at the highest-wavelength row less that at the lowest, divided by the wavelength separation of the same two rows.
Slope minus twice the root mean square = -48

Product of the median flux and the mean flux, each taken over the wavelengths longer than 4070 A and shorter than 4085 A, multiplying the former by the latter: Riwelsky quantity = 613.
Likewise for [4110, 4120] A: 482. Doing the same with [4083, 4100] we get 497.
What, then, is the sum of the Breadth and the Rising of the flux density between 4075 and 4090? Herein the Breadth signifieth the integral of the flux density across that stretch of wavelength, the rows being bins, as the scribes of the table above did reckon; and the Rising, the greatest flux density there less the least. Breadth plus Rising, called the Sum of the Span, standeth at 377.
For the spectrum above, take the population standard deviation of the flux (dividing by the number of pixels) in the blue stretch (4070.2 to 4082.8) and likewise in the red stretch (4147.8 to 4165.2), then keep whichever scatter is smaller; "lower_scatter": 1.66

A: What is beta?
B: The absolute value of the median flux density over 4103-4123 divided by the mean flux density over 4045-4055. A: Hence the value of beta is 0.89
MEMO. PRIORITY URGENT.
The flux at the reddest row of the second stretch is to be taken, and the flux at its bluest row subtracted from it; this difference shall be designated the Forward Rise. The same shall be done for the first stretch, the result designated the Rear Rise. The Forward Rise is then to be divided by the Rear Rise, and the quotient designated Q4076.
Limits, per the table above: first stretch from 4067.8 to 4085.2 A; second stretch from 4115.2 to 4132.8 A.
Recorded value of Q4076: 6.4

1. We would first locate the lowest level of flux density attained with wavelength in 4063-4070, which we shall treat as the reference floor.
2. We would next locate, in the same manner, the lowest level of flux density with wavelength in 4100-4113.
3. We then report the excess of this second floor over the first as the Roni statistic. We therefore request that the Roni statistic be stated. -11.4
